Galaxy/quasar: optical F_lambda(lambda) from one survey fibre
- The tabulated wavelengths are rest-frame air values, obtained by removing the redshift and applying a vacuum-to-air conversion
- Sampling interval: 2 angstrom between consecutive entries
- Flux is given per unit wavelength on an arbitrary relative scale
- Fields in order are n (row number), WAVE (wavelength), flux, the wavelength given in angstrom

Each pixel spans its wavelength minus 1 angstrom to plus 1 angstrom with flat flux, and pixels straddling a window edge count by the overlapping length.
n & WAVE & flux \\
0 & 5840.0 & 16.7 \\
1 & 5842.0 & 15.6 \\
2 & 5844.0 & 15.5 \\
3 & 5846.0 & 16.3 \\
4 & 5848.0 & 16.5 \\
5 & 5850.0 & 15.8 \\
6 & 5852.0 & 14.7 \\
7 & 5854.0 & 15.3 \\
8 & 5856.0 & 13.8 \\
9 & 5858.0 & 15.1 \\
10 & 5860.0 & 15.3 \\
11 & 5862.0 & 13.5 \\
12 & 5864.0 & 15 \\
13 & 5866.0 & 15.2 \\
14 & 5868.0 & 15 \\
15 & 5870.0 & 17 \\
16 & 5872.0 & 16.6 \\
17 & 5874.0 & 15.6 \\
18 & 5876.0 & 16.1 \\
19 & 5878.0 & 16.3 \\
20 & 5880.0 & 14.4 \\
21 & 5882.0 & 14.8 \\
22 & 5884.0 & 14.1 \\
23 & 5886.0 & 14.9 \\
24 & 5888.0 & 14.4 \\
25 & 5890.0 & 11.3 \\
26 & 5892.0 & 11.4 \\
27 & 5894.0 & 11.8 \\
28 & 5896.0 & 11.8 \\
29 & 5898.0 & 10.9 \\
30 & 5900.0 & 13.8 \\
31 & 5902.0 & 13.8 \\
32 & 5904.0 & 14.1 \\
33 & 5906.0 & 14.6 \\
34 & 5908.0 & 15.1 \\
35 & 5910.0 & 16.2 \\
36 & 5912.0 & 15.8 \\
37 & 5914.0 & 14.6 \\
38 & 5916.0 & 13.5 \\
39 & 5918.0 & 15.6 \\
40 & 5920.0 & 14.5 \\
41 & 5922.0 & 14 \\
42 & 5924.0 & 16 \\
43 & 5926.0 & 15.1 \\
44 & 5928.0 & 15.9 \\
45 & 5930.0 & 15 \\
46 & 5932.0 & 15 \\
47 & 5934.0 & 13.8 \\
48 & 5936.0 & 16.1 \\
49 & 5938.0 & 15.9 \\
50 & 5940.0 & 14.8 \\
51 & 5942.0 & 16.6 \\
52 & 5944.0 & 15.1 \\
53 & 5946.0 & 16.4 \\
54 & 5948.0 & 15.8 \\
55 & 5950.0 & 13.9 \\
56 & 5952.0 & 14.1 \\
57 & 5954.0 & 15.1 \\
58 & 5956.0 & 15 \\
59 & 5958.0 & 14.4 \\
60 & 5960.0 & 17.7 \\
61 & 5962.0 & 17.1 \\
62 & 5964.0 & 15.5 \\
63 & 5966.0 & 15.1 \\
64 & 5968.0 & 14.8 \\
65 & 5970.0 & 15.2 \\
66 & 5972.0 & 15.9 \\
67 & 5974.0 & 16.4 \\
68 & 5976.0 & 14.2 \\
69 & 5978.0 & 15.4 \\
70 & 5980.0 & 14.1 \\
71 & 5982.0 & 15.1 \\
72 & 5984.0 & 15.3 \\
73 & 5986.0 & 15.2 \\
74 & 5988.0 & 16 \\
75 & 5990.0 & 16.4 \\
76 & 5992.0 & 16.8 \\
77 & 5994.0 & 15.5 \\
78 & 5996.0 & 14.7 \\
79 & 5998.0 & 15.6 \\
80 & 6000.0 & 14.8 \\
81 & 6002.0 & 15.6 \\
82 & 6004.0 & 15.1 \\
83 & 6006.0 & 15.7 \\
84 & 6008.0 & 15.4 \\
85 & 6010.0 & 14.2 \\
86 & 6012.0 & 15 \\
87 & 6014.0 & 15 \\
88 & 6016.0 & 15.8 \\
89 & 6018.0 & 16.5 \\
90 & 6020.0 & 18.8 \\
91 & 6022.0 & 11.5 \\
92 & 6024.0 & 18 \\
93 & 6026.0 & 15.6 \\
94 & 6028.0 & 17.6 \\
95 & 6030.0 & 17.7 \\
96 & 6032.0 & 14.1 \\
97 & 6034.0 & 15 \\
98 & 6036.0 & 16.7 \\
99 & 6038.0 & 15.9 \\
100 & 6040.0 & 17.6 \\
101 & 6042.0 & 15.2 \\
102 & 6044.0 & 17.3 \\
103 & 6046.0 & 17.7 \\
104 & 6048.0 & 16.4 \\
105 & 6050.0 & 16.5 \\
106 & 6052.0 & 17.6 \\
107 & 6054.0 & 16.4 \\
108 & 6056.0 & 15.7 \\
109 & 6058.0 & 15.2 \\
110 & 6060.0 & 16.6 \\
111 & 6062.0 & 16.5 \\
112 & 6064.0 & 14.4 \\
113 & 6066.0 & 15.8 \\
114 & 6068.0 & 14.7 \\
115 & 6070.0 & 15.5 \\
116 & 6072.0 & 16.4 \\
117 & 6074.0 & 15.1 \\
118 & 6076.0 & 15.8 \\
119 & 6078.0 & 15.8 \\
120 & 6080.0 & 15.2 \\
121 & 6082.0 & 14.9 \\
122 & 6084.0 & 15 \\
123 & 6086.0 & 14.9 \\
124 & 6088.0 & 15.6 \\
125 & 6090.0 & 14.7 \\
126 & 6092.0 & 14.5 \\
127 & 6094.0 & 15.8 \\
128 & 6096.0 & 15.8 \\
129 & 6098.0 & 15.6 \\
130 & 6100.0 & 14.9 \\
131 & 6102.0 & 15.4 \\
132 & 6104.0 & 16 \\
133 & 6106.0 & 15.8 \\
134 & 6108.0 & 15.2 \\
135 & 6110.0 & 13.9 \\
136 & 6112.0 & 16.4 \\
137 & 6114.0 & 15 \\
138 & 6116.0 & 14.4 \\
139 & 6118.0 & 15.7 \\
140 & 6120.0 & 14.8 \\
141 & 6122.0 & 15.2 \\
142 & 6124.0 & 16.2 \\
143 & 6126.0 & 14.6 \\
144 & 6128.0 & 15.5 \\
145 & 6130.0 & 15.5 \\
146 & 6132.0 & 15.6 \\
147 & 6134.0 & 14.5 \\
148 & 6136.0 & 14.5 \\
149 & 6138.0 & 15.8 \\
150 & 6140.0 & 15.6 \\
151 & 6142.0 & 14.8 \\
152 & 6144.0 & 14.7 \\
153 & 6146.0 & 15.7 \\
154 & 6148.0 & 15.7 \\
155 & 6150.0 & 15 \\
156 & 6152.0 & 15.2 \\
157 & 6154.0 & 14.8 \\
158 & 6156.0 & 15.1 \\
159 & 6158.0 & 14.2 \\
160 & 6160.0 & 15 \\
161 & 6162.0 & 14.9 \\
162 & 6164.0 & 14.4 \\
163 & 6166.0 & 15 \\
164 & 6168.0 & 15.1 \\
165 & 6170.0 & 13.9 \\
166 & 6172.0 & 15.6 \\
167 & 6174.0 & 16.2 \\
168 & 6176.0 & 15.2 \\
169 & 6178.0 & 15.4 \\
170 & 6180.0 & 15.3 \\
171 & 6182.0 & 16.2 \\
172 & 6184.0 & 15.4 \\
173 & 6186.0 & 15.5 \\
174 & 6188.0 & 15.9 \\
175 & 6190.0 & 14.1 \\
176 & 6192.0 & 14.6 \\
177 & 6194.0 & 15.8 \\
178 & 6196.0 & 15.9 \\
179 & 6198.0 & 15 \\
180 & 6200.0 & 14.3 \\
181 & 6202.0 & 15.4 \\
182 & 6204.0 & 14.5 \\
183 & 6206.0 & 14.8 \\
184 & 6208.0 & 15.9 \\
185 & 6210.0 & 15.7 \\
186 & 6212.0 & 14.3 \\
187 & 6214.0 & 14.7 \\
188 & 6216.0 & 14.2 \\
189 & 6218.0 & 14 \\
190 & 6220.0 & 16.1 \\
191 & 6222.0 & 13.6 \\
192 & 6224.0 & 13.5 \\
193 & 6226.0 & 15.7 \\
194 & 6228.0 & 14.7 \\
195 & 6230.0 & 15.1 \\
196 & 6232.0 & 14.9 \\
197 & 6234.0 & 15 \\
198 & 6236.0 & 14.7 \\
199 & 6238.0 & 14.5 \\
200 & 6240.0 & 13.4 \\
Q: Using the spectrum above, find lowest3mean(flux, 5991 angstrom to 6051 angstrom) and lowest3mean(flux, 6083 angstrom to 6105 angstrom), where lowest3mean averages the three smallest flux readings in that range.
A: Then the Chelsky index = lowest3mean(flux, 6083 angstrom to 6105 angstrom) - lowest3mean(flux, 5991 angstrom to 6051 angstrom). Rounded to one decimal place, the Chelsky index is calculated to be 1.4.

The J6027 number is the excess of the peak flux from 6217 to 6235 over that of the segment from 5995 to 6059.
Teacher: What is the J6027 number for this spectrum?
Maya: -2.7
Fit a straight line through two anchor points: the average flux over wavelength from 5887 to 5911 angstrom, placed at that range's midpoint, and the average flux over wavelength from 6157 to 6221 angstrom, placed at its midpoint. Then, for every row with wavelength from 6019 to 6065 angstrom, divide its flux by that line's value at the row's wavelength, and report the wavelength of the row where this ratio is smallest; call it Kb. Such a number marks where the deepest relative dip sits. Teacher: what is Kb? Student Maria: 6022.0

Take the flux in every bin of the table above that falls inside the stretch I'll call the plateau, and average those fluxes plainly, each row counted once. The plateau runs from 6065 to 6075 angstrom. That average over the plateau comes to 15.5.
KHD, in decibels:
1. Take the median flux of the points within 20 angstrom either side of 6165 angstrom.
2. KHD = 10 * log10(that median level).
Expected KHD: 11.80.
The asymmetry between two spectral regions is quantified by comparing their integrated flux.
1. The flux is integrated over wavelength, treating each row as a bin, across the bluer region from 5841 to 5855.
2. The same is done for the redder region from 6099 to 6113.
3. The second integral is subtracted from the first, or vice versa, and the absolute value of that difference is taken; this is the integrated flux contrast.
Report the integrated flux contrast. 4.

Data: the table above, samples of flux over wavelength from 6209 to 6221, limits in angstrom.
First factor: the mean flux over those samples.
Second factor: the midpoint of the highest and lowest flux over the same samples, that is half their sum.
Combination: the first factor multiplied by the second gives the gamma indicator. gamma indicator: 223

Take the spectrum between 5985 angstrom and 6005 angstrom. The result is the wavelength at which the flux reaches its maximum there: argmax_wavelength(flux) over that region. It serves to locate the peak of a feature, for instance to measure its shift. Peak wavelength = 5992.0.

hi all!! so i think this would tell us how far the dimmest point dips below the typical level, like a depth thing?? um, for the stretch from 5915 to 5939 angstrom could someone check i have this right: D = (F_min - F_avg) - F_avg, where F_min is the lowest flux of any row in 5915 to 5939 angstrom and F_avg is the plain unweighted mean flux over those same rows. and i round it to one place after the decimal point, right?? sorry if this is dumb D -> -16.6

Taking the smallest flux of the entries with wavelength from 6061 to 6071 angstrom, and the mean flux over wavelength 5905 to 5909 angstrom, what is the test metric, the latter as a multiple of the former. 1.03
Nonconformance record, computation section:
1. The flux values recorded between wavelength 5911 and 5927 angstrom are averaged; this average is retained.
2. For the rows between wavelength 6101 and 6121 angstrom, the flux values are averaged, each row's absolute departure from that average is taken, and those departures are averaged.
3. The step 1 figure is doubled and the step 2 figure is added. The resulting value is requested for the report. 30.4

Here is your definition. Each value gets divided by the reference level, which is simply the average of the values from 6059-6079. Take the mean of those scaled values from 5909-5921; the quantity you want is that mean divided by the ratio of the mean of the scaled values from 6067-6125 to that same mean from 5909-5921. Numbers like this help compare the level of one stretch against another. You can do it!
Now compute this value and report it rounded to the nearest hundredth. 0.94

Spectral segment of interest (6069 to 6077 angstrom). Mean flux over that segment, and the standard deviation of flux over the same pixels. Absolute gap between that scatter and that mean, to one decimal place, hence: 15.2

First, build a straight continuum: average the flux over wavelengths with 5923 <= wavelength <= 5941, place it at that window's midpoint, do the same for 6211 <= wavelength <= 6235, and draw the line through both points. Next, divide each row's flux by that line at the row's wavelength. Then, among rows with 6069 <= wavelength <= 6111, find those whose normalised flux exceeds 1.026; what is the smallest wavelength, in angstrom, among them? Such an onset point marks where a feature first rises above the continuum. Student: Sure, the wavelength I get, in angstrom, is 6070.0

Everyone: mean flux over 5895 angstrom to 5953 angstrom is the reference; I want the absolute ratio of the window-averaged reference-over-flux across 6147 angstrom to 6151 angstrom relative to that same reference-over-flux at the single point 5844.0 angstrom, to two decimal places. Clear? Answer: 1.01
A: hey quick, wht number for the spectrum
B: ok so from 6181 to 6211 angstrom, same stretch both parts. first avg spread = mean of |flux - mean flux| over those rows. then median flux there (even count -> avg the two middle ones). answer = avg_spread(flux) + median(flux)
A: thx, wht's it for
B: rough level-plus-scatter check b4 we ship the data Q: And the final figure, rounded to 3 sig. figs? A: 16.0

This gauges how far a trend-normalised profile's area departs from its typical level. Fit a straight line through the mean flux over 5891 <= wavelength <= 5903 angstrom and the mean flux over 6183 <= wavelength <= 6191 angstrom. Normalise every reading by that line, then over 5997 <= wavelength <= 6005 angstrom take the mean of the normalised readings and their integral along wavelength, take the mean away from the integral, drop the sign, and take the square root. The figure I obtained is 2.83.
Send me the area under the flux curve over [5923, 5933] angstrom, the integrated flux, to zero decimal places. 154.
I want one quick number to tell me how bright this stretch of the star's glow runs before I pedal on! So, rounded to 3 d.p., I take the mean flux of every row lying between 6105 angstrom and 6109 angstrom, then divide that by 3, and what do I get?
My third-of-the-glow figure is 5.167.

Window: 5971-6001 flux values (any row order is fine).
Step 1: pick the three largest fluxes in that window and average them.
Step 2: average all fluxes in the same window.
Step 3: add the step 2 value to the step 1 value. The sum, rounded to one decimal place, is 32.0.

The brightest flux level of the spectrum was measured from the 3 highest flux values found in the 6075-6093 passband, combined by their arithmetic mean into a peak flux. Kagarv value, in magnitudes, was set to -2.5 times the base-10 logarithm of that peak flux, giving -2.99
